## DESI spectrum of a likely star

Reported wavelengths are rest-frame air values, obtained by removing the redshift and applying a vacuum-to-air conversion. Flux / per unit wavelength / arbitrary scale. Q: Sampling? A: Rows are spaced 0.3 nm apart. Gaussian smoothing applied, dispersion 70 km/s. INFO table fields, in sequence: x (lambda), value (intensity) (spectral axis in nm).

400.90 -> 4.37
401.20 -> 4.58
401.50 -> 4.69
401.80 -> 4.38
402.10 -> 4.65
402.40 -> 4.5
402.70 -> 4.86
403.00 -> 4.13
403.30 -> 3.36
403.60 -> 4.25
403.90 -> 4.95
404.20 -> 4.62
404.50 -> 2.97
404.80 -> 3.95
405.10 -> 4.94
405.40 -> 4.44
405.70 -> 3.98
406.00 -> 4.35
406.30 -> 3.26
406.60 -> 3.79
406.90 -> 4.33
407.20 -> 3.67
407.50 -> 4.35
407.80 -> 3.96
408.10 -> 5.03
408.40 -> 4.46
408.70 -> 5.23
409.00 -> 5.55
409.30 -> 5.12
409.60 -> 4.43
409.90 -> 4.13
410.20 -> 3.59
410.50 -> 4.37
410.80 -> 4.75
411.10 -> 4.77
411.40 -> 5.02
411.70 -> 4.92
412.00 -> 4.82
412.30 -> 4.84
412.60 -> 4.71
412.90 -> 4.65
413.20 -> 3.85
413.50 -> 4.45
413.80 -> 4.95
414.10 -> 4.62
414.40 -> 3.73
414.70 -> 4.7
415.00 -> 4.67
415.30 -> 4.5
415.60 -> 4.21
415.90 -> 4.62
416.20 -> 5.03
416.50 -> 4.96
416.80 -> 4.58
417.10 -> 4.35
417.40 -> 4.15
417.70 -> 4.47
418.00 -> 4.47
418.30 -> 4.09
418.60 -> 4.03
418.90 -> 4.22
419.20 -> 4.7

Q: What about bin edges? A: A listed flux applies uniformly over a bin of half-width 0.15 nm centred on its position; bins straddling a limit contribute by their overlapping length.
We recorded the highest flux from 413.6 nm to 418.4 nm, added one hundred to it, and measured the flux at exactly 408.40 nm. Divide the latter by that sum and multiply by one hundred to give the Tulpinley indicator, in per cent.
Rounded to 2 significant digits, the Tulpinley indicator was 4.2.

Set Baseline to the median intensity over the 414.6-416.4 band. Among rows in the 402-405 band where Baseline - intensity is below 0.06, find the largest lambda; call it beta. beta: 404.20 nm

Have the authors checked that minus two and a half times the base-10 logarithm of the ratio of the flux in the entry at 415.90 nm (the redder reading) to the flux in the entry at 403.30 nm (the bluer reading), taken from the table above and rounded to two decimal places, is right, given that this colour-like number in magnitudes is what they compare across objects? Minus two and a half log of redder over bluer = -0.35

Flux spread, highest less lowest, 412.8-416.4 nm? 1.3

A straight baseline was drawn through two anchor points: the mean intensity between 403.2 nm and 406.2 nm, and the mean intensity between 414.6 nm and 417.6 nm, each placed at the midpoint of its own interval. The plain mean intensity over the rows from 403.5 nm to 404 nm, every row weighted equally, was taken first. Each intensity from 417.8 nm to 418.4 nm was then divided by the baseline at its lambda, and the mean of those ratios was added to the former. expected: 5.5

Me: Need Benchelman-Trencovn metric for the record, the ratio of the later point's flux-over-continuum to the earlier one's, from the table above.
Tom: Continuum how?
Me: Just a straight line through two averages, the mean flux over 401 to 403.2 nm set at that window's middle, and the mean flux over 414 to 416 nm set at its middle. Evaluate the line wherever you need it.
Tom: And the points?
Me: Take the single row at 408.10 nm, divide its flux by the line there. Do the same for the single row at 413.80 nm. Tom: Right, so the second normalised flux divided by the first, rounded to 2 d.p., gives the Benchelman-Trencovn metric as 0.99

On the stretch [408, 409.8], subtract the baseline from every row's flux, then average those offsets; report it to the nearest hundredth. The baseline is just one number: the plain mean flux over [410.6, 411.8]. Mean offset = 0.10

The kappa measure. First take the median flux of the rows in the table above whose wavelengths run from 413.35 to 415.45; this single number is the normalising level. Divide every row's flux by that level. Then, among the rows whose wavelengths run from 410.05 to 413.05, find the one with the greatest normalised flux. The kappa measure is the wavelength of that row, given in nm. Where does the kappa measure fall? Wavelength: 411.40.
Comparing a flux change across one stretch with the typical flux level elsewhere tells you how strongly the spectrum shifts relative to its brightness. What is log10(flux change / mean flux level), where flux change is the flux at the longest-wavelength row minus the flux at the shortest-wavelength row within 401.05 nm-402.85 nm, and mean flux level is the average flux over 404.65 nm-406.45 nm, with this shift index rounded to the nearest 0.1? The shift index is -1.2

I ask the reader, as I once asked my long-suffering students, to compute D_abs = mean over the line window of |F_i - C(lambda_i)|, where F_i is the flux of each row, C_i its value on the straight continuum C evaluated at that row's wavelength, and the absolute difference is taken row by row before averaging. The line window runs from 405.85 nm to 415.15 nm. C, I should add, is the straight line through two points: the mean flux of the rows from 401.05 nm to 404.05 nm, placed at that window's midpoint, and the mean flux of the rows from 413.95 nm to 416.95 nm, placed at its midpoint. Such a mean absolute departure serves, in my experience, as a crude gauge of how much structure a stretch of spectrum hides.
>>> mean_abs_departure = 0.41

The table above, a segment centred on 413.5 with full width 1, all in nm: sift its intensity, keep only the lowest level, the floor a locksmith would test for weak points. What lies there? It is 3.85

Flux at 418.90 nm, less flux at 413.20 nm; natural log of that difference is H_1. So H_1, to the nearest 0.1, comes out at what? -1.0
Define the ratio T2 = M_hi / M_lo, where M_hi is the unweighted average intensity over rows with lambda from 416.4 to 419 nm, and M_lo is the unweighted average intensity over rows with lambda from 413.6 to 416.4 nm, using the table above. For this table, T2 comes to 0.96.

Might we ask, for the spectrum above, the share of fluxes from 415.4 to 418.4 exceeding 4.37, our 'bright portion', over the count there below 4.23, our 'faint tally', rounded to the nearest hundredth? 0.20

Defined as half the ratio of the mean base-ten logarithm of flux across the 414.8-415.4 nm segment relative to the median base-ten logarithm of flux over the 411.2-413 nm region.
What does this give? 0.48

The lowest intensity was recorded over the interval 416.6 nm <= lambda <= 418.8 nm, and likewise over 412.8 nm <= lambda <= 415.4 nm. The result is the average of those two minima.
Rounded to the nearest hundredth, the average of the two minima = 3.88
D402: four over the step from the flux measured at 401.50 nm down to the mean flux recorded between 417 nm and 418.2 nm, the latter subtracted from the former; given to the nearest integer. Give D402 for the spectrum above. 12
